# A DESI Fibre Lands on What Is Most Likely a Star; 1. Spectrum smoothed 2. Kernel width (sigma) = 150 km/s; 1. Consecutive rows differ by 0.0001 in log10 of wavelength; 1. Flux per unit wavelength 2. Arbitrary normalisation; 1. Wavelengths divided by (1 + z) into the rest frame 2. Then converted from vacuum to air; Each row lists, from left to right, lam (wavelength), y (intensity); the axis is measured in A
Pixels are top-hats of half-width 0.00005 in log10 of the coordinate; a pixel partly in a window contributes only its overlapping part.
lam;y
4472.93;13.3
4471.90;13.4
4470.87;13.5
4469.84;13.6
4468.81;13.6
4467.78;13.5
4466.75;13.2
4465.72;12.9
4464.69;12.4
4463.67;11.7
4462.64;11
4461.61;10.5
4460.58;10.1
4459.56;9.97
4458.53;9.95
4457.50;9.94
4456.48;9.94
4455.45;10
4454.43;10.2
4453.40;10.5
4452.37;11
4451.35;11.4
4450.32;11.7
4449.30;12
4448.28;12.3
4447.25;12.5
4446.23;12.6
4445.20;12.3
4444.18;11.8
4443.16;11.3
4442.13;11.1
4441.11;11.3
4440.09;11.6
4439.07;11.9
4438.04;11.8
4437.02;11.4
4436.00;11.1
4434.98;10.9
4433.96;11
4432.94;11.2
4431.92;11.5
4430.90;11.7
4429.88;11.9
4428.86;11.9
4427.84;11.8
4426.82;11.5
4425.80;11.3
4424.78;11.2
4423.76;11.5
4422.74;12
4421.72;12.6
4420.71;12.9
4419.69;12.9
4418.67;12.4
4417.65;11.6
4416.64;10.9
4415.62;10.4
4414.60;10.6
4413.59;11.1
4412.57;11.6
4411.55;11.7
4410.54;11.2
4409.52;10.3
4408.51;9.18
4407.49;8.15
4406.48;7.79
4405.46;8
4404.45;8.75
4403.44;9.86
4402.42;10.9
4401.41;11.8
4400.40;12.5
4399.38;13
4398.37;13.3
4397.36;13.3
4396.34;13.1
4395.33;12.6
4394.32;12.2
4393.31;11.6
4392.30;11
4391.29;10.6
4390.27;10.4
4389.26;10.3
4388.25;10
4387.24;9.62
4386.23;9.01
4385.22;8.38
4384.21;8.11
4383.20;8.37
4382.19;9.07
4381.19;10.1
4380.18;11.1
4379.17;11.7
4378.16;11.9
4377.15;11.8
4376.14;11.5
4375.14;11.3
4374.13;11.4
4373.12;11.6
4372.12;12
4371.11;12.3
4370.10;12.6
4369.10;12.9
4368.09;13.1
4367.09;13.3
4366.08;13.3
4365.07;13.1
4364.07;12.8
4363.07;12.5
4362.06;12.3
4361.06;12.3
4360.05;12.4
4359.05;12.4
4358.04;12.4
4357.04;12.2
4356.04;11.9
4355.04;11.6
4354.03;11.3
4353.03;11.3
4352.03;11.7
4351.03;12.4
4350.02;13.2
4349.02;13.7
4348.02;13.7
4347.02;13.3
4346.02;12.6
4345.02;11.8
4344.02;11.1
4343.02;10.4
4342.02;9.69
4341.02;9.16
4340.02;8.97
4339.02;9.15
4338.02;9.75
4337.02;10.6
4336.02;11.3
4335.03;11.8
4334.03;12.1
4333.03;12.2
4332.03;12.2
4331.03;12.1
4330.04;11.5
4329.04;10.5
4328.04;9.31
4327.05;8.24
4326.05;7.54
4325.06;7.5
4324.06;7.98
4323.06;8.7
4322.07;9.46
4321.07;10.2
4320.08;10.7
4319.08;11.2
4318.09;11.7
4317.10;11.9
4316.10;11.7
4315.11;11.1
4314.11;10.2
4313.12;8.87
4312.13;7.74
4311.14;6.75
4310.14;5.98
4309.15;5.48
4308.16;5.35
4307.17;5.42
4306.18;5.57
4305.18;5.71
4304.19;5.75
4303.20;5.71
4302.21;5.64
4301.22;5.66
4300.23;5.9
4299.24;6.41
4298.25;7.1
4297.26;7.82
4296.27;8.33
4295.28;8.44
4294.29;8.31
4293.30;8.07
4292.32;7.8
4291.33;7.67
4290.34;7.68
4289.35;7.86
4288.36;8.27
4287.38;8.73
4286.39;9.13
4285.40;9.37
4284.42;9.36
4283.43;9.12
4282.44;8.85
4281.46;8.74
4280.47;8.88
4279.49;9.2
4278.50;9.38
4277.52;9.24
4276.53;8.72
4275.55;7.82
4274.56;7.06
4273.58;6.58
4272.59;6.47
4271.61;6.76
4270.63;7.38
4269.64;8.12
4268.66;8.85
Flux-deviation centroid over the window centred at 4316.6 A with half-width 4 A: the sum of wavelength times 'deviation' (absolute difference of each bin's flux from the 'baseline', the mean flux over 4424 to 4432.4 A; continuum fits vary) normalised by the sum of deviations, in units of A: 4315.1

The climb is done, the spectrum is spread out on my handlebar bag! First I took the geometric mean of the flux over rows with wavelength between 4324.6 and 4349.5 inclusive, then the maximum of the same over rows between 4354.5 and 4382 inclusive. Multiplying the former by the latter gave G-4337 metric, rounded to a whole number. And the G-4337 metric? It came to 142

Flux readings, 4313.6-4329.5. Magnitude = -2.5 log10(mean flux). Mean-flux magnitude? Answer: -2.49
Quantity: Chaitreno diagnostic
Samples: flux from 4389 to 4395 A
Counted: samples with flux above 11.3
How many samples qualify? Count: 2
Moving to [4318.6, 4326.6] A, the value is 0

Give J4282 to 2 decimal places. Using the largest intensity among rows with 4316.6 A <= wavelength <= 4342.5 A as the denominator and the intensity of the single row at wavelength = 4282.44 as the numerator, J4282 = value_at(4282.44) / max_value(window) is 0.73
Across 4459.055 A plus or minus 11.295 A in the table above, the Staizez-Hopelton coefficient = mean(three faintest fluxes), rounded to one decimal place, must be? 9.9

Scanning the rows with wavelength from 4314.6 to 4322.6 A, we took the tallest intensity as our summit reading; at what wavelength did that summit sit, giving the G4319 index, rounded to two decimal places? 4317.10 A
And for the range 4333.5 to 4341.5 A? 4334.03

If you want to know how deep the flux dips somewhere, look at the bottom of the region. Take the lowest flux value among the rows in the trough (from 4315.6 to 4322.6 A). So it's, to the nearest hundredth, 9.46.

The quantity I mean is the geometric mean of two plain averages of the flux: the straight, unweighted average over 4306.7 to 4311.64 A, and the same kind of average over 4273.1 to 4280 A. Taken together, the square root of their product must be 6.9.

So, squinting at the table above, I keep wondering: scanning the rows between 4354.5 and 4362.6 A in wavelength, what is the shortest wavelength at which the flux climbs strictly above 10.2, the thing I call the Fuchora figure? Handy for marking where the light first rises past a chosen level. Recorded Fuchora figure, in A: 4355.04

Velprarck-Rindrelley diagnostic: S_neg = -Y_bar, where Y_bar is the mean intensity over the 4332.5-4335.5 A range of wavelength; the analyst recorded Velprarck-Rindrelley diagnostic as -12.0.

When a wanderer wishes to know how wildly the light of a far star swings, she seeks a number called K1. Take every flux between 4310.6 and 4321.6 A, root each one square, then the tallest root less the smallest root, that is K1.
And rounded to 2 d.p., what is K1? 0.85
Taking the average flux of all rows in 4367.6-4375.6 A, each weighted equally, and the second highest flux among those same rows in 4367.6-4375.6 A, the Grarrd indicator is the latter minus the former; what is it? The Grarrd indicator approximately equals 0.75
